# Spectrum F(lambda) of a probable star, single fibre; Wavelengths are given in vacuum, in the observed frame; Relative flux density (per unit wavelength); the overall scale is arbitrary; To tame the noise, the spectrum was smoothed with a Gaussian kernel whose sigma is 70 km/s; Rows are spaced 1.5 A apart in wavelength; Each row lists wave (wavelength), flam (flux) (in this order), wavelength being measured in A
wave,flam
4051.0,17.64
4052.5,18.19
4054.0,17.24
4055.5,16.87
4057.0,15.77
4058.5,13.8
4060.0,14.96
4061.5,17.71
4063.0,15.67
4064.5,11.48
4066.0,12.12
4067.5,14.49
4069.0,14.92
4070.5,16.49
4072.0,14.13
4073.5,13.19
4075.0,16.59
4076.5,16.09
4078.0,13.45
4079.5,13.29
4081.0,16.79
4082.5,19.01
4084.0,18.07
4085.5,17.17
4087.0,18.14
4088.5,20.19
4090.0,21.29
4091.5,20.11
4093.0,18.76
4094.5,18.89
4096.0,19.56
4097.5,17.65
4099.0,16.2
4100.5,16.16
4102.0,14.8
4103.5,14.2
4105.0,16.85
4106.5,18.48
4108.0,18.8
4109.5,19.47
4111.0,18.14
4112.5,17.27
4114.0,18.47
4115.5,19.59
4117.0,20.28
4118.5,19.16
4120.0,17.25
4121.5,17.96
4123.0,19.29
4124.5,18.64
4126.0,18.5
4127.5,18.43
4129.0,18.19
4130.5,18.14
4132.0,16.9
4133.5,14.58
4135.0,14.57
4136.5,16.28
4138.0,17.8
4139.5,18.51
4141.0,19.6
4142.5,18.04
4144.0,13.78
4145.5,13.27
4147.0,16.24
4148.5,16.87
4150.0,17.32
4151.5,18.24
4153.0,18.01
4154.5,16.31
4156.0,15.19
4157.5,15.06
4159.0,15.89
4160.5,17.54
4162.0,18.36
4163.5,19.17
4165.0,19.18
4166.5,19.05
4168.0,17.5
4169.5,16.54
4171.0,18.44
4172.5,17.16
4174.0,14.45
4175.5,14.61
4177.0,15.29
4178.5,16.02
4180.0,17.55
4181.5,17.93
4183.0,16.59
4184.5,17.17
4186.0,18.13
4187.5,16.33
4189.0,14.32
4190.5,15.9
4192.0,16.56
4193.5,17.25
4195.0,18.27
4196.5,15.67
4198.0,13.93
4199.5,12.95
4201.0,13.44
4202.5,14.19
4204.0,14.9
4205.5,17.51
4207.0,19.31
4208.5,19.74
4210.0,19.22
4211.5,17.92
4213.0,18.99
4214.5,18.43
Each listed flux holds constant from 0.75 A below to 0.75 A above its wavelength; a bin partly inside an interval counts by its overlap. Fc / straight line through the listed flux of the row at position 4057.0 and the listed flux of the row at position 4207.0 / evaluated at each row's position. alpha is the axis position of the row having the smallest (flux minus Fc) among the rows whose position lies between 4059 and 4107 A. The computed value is 4064.5 A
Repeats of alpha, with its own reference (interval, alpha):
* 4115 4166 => 4145.5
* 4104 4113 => 4105.0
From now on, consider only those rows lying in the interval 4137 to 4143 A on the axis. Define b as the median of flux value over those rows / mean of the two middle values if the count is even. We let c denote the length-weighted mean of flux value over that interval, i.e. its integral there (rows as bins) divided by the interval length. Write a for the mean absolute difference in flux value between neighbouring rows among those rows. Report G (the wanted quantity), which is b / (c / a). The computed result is 1.1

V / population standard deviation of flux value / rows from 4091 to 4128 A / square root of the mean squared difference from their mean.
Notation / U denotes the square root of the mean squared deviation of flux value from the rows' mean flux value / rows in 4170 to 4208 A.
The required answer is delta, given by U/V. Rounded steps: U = 1.70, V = 1.5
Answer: 1.13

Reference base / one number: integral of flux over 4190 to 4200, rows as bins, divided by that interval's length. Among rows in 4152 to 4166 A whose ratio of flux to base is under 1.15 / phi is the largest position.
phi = 4160.5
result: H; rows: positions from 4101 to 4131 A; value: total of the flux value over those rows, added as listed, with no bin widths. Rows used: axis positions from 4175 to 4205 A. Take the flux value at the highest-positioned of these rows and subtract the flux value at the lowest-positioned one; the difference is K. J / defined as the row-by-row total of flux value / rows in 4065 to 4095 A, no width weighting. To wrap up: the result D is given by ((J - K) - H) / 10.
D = -2.9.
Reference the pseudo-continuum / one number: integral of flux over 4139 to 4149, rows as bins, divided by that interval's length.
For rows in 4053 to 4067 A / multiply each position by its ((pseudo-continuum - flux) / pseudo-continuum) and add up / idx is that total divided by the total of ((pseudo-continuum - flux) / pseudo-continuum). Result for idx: 4063.7 A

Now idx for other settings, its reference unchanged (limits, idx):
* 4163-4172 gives 4166.3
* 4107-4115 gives 4110.5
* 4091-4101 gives 4093.6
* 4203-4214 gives 4210.2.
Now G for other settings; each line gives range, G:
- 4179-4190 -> 1.2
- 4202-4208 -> 1.7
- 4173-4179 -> 0.5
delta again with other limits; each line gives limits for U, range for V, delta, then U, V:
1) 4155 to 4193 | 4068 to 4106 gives 0.65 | 1.46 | 2.3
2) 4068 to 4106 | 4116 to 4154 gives 1.28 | 2.25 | 1.8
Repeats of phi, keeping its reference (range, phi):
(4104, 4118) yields 4112.5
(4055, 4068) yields 4067.5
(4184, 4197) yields 4196.5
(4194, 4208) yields 4205.5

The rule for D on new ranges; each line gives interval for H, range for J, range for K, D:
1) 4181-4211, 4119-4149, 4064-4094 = 0.6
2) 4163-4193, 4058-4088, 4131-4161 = -3.1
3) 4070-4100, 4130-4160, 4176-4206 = -1.7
